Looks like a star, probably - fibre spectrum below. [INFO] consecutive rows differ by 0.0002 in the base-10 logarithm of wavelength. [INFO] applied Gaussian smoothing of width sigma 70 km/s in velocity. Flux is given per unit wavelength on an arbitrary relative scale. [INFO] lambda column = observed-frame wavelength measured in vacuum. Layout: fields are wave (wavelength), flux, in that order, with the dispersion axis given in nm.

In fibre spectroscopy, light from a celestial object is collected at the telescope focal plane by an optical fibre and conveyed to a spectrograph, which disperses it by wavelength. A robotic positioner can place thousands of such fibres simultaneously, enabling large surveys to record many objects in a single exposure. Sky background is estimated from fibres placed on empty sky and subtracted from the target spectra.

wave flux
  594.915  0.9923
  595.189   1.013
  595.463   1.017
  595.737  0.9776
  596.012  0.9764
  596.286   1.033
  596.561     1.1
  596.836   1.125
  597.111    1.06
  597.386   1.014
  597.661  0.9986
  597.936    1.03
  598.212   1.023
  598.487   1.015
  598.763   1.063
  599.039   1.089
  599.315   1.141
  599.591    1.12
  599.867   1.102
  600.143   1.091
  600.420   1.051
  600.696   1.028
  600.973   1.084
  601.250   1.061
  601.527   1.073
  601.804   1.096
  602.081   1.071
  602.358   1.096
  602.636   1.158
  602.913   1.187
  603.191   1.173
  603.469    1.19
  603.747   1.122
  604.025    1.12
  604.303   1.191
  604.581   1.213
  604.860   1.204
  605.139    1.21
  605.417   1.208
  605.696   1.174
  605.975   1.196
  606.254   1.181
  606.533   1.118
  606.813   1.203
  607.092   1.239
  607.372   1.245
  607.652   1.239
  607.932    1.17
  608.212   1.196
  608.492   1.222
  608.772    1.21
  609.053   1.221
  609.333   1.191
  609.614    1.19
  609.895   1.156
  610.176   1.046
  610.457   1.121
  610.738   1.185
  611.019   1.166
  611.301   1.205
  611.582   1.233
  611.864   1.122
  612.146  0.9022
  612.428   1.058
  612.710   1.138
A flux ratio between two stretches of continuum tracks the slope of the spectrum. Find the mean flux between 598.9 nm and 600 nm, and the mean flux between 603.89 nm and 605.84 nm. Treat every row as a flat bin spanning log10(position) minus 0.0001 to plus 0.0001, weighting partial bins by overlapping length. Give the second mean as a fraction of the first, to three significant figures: 1.07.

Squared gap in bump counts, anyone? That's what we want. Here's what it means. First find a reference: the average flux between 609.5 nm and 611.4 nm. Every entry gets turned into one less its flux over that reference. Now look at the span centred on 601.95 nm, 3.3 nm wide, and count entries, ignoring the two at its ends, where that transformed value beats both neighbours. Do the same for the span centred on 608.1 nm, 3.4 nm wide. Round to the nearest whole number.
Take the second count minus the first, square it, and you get 4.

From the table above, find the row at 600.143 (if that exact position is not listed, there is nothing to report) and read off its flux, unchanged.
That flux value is 1.091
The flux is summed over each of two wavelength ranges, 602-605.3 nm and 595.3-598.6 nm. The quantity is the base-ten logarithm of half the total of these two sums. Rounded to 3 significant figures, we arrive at 1.12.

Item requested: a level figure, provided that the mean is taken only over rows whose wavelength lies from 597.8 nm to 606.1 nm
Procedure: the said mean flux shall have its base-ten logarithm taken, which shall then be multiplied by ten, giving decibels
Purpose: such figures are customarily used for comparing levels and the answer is 0.49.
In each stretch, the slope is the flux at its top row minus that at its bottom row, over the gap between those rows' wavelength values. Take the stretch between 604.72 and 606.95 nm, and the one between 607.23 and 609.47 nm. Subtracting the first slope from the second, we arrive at -0.027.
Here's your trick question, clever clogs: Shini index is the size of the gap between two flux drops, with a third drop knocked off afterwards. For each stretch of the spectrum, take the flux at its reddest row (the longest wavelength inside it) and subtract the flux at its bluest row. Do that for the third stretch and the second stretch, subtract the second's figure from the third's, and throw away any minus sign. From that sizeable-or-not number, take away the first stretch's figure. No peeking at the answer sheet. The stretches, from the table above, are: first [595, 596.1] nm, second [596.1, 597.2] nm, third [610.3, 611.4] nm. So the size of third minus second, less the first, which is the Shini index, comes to 0.094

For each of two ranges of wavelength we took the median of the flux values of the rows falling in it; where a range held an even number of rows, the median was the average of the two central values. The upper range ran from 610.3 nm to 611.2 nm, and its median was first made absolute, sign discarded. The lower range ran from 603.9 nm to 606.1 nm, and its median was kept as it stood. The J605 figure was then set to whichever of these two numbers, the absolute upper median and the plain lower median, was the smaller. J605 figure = 1.166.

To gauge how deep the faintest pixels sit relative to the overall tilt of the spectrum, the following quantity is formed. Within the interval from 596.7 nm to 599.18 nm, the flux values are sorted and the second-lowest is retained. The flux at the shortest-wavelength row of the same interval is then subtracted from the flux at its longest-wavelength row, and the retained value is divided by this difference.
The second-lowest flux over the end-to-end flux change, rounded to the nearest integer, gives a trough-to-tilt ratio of -28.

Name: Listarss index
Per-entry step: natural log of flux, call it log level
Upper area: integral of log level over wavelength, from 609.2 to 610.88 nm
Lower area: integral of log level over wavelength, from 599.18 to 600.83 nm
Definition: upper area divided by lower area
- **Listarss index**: 1.65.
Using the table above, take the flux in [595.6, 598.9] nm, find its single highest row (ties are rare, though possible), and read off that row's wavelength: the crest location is 596.836 nm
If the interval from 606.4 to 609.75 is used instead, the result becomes 607.372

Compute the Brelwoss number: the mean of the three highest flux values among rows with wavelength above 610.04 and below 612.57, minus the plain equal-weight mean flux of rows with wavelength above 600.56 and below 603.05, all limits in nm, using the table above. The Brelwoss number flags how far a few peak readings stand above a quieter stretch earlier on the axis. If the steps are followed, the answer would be 0.11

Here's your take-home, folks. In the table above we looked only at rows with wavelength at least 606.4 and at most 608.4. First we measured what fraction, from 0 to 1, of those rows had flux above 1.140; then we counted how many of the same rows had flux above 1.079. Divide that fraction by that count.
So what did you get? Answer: 0.12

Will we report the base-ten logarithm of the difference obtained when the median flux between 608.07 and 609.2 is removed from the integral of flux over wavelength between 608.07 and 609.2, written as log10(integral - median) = -0.8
